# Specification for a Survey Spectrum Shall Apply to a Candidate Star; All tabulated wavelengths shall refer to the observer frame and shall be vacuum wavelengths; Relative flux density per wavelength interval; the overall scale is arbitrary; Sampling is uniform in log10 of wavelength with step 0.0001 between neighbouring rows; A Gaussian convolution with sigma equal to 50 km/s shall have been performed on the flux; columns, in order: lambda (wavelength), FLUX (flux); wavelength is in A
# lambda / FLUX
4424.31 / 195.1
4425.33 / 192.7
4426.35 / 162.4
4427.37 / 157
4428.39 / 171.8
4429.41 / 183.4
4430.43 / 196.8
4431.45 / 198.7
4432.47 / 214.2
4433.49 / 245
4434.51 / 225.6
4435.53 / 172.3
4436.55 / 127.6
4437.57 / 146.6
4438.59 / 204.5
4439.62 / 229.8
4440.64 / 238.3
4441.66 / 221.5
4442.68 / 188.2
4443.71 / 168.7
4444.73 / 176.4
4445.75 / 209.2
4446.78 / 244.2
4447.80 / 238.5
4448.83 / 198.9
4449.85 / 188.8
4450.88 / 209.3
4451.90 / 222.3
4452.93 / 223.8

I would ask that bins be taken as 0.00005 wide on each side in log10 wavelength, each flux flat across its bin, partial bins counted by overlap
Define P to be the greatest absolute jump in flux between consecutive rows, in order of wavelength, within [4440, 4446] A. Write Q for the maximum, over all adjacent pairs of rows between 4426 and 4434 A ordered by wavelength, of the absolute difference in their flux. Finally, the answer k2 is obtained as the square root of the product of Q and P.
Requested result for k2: 32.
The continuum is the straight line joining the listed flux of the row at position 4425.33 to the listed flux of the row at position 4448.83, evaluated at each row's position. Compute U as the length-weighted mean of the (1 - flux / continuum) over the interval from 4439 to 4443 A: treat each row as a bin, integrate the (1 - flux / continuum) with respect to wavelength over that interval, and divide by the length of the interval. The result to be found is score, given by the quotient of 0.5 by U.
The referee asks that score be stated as -4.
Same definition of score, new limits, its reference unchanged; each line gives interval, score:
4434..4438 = 4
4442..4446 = 8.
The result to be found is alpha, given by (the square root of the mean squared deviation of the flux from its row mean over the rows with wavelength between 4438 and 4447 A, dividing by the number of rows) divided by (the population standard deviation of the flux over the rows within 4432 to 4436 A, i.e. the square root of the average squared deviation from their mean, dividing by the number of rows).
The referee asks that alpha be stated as 0.96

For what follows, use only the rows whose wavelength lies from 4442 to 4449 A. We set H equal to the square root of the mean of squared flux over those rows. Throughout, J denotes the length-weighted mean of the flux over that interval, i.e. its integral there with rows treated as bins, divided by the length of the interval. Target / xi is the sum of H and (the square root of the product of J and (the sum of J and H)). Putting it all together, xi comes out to 494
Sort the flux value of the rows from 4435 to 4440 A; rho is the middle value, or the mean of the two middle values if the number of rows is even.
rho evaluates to 172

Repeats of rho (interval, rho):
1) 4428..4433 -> 197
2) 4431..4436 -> 214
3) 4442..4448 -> 199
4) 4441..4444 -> 188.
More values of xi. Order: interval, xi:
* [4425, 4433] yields 447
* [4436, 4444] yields 466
